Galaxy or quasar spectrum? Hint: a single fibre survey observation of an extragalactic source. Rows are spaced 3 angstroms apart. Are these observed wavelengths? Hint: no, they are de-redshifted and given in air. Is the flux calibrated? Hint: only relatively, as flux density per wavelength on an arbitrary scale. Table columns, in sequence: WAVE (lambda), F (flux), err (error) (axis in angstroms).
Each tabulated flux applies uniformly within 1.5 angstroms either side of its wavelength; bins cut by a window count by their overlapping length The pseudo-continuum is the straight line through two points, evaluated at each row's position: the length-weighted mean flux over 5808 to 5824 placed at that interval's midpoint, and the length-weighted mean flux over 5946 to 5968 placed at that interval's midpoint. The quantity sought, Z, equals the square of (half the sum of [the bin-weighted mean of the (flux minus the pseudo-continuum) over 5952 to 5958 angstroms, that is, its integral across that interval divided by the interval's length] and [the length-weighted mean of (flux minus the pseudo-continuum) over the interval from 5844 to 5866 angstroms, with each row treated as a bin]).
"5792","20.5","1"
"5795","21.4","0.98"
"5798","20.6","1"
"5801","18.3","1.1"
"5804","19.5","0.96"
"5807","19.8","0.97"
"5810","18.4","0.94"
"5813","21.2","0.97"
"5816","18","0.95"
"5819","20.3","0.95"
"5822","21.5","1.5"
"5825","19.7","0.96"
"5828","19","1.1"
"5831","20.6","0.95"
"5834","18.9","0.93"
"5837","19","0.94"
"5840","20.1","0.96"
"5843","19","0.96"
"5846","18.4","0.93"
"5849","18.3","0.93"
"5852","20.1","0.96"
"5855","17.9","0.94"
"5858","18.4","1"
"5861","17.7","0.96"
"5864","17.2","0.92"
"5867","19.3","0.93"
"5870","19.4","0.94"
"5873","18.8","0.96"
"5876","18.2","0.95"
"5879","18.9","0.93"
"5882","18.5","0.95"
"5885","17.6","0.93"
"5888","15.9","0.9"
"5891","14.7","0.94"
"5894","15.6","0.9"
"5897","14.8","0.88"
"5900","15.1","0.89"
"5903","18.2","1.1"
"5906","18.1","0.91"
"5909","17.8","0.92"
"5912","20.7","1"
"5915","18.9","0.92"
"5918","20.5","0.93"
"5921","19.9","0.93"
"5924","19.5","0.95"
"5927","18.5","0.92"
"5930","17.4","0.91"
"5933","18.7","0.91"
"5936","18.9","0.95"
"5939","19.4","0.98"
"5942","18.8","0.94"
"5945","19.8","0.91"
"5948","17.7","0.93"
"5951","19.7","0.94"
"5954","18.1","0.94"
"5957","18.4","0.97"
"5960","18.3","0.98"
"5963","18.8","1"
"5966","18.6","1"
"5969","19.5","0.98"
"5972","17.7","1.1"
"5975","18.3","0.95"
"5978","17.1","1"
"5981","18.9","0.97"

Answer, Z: 0.5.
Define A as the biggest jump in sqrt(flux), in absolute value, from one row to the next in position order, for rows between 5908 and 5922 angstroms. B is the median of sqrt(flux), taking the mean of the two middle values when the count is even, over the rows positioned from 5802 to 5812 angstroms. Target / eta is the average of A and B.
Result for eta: 2.37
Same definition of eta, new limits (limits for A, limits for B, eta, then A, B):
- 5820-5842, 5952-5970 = 2.25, 0.198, 4.30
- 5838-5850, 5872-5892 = 2.20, 0.124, 4.27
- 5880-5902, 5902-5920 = 2.26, 0.208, 4.31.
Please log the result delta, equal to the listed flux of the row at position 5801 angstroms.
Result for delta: 18.3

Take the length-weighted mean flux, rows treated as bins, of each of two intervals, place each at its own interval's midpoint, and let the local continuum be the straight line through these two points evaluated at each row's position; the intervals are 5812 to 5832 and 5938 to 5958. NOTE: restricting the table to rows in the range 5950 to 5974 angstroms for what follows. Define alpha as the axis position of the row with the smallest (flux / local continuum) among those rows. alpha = 5972 angstroms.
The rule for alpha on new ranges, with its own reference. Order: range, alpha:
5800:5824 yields 5816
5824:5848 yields 5846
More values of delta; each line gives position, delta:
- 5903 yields 18.2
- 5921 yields 19.9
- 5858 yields 18.4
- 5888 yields 15.9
